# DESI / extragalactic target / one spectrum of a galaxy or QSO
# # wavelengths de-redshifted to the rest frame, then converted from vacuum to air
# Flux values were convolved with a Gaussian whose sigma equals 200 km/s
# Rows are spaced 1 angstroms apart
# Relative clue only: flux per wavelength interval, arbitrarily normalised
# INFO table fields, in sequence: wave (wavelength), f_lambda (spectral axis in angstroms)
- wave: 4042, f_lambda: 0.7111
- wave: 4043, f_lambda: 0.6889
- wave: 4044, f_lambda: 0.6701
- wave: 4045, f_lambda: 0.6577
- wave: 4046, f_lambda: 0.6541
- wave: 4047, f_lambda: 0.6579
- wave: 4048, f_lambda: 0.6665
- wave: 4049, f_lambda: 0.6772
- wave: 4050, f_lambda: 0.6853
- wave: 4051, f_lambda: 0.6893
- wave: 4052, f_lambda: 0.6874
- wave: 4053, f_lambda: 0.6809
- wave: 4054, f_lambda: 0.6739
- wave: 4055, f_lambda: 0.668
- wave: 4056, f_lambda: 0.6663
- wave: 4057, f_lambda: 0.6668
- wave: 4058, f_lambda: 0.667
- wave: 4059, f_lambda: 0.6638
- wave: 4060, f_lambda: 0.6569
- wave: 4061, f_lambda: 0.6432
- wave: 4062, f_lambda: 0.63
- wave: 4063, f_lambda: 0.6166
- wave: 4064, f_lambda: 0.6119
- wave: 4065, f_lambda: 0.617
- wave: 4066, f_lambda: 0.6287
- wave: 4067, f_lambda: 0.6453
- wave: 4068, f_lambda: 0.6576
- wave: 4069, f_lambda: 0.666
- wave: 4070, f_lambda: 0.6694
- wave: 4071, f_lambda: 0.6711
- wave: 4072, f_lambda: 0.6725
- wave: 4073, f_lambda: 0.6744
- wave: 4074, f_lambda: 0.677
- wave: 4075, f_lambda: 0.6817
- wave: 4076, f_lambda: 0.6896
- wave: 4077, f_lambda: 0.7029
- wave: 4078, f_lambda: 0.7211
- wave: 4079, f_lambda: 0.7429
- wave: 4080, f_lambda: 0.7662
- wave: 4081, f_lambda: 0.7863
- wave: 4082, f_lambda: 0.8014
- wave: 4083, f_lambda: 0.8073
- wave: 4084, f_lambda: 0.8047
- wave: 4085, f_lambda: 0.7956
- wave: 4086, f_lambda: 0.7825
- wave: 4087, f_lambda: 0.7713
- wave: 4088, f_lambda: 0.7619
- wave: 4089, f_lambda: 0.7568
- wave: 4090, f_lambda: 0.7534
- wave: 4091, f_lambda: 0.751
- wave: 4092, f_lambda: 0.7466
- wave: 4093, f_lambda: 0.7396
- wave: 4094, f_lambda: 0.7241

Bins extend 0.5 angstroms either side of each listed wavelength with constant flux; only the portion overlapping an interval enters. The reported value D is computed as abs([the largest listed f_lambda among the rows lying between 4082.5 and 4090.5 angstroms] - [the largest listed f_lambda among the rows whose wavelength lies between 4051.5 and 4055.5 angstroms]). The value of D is 0.120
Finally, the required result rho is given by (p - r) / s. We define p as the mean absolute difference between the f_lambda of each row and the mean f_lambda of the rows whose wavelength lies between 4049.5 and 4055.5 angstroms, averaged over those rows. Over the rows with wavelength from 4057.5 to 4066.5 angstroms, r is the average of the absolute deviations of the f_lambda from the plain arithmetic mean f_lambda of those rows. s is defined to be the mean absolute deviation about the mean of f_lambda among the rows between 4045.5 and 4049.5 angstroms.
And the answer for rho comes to -1.5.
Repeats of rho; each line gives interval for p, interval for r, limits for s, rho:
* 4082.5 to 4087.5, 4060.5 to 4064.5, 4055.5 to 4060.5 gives 0.4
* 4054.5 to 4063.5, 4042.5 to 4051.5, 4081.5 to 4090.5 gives 0.2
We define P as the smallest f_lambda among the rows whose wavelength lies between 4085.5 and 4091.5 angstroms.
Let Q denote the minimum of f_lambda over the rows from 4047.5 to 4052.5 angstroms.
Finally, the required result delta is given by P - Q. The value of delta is 0.08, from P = 0.751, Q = 0.6665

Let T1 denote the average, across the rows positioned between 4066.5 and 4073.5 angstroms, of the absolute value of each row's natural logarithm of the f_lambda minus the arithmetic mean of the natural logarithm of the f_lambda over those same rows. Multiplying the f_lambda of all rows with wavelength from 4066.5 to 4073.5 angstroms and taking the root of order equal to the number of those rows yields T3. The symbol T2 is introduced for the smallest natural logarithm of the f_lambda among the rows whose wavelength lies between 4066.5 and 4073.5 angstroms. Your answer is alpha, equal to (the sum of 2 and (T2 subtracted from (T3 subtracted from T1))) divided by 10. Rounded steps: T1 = 0.012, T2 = -0.44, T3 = 0.67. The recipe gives 0.178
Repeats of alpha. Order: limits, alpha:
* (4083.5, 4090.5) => 0.153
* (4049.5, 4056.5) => 0.174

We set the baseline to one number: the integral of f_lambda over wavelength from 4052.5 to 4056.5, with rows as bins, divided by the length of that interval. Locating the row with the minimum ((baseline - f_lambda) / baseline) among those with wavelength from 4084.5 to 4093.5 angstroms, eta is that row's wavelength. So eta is 4085 angstroms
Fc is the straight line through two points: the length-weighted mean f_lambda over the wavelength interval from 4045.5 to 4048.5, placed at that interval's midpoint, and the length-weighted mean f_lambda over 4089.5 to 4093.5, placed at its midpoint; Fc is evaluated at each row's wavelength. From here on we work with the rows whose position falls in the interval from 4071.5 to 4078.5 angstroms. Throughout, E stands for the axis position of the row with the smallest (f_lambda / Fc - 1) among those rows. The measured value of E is 4072 angstroms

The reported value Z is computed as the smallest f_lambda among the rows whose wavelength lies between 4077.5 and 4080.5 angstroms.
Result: 0.7211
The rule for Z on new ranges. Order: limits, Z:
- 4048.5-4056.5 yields 0.6663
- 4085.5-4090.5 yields 0.7534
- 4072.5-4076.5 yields 0.6744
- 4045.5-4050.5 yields 0.6541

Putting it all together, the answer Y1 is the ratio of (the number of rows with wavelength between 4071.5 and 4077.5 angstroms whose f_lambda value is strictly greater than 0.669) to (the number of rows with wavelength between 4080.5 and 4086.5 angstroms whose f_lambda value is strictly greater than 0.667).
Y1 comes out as 1.0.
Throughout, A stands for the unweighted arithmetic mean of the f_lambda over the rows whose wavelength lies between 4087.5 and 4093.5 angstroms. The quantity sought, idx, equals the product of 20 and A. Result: 15.0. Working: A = 0.752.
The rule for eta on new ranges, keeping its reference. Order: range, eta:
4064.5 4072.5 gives 4072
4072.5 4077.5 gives 4077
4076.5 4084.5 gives 4083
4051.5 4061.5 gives 4052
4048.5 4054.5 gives 4051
